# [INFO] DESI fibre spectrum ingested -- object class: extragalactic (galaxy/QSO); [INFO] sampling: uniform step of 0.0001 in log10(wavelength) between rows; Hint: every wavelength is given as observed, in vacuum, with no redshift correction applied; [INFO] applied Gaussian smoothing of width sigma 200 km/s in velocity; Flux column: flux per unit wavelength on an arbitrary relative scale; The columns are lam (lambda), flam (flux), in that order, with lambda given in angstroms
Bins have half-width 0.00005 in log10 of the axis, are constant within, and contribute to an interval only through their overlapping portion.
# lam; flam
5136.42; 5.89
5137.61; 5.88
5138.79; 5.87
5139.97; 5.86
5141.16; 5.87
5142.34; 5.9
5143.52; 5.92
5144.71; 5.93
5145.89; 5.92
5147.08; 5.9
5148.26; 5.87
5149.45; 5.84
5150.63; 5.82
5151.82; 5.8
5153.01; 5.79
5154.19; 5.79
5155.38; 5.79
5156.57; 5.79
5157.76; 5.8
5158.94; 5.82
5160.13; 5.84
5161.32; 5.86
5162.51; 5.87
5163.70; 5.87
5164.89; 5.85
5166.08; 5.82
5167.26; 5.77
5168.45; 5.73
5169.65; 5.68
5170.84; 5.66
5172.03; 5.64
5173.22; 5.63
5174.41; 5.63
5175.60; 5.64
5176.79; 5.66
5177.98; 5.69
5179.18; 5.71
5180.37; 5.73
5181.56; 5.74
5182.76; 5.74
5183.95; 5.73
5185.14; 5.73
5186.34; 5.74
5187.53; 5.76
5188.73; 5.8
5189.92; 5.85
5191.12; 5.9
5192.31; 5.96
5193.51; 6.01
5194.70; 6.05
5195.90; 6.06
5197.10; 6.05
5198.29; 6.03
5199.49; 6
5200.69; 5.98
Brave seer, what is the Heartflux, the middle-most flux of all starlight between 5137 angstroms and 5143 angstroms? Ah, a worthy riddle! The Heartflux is 5.87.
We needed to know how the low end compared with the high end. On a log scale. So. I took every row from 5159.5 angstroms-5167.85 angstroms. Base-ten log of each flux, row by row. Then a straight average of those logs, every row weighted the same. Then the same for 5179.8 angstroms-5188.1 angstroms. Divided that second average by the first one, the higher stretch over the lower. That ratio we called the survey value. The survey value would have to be 0.99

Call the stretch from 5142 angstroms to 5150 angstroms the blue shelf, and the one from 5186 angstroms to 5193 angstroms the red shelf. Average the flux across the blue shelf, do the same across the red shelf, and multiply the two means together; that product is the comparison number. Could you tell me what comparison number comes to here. 34.4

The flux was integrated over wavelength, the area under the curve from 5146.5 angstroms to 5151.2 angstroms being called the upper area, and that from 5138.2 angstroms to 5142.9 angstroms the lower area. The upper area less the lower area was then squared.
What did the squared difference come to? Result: 0.0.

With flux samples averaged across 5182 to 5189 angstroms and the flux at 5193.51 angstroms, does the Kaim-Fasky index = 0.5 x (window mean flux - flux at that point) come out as -0.13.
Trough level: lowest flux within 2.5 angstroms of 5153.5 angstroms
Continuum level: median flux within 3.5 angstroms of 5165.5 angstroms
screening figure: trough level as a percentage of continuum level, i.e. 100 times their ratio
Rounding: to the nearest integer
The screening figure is 99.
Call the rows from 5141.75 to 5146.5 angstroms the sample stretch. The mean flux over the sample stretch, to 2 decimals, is 5.92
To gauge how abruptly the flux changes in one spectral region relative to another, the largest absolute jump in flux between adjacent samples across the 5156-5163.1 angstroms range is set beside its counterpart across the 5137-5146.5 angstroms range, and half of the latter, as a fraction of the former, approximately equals 0.75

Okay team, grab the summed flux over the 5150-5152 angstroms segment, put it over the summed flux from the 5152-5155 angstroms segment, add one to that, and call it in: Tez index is 2.00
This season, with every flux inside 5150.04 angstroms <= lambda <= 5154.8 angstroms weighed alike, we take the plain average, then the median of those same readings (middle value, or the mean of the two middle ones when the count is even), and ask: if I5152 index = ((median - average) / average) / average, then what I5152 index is -0.0001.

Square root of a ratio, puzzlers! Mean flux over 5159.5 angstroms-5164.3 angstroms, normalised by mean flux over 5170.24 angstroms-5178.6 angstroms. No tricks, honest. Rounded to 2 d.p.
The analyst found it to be 1.02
